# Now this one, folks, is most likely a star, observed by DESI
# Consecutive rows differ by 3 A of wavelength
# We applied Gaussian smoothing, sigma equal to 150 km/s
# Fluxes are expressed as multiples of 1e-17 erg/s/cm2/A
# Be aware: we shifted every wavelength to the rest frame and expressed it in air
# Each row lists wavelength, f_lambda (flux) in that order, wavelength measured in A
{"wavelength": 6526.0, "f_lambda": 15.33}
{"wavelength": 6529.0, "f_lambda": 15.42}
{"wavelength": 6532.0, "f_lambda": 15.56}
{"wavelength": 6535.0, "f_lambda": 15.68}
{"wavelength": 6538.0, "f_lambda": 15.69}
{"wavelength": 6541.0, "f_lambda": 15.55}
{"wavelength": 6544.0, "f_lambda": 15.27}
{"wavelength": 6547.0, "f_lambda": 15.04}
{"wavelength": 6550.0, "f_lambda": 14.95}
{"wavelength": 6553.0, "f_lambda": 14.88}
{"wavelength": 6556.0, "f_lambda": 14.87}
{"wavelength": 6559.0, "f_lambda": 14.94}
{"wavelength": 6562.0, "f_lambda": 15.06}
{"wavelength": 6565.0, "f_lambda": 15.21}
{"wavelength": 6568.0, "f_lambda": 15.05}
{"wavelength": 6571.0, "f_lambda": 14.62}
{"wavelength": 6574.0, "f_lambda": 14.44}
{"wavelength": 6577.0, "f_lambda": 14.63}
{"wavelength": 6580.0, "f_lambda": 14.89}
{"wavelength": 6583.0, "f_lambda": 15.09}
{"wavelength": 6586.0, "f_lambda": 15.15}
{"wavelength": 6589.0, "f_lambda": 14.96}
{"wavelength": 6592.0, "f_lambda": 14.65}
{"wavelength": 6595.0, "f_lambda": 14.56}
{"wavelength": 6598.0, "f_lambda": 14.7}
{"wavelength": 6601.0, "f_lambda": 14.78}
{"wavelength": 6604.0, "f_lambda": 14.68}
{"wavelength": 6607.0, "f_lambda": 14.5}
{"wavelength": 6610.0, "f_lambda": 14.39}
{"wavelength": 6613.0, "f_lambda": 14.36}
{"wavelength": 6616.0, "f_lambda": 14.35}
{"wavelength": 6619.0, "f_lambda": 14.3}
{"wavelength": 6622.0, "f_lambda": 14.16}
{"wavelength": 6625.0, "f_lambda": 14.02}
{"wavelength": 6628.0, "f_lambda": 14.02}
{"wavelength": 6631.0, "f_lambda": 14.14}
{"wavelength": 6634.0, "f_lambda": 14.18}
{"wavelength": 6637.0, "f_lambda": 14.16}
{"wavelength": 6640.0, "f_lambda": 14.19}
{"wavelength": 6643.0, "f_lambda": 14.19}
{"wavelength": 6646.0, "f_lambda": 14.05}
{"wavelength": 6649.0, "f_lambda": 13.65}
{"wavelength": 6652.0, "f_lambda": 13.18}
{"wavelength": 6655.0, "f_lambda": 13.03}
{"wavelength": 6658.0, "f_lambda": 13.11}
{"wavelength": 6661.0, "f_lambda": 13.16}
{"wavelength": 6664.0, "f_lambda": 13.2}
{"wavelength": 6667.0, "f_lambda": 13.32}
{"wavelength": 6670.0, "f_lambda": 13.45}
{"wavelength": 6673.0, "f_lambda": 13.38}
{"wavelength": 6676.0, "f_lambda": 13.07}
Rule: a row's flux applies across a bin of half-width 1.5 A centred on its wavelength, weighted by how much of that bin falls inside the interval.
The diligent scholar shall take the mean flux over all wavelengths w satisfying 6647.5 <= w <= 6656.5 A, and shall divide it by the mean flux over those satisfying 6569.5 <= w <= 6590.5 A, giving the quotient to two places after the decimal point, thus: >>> 0.90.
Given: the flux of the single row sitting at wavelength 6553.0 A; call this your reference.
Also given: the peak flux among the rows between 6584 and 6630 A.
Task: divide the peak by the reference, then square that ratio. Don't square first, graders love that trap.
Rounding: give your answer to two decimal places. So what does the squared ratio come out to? 1.04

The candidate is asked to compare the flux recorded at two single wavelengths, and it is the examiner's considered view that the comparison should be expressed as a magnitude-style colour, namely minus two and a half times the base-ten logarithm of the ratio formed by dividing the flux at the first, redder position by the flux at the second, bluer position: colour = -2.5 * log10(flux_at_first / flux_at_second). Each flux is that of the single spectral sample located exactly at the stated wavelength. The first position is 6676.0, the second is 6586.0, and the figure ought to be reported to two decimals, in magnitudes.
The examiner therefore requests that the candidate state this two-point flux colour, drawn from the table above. 0.16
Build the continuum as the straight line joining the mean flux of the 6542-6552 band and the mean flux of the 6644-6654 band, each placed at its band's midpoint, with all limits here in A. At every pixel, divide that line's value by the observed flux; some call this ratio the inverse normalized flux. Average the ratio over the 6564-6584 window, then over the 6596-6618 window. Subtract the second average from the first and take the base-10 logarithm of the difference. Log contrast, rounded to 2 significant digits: -1.9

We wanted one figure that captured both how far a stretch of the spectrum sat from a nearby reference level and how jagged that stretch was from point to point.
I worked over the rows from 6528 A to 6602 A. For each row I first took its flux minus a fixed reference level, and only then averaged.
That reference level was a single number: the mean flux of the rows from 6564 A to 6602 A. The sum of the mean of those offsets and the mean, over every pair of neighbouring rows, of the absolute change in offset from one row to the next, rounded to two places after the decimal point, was 0.36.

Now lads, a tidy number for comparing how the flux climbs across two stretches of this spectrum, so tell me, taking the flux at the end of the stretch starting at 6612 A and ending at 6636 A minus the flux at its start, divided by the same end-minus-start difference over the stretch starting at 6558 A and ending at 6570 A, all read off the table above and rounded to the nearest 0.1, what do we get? -1.6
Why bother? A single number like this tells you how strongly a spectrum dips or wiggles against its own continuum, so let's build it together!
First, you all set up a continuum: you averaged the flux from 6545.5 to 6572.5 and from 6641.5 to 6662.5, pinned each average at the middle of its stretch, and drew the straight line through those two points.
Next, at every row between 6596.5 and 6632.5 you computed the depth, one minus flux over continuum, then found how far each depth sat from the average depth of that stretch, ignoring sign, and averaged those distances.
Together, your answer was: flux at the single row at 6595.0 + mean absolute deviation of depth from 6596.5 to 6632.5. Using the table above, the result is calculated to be 14.6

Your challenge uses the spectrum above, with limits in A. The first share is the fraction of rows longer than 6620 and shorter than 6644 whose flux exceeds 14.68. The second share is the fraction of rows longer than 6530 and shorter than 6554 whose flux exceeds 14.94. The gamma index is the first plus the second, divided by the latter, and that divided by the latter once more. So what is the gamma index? 1.1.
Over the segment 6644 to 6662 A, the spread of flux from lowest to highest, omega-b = 1.02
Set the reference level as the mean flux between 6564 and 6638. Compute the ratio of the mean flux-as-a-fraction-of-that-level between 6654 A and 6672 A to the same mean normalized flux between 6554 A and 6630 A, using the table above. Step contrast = 0.902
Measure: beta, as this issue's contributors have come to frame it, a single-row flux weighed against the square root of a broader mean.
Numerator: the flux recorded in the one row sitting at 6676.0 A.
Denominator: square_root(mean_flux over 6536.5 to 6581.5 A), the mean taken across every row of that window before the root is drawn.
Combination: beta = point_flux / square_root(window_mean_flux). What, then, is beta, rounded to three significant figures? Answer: 3.37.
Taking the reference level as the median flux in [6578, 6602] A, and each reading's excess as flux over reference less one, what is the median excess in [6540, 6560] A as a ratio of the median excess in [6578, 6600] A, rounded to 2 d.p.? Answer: 2.09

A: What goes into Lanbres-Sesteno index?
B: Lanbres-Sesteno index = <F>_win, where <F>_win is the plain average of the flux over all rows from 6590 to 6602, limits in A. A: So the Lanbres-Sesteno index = 14.7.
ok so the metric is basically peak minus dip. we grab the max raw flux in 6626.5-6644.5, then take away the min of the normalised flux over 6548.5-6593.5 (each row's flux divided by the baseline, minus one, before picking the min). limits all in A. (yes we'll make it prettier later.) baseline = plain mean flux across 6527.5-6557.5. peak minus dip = 14.2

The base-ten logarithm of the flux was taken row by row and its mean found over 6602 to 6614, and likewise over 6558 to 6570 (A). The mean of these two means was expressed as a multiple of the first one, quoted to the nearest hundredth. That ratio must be 1.01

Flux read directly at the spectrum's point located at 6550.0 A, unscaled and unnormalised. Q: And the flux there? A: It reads 14.95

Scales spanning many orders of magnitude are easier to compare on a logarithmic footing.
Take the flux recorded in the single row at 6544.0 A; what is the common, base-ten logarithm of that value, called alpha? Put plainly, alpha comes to 1.18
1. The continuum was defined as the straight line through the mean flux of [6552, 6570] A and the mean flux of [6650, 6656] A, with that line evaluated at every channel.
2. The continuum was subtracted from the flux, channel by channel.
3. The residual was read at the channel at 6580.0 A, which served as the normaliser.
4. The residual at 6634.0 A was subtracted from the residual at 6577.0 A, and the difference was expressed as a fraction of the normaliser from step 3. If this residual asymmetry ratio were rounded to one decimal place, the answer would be -2.5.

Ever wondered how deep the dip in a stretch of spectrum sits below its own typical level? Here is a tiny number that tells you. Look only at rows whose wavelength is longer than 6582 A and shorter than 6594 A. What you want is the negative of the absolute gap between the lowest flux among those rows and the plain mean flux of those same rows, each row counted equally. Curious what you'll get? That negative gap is -0.3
